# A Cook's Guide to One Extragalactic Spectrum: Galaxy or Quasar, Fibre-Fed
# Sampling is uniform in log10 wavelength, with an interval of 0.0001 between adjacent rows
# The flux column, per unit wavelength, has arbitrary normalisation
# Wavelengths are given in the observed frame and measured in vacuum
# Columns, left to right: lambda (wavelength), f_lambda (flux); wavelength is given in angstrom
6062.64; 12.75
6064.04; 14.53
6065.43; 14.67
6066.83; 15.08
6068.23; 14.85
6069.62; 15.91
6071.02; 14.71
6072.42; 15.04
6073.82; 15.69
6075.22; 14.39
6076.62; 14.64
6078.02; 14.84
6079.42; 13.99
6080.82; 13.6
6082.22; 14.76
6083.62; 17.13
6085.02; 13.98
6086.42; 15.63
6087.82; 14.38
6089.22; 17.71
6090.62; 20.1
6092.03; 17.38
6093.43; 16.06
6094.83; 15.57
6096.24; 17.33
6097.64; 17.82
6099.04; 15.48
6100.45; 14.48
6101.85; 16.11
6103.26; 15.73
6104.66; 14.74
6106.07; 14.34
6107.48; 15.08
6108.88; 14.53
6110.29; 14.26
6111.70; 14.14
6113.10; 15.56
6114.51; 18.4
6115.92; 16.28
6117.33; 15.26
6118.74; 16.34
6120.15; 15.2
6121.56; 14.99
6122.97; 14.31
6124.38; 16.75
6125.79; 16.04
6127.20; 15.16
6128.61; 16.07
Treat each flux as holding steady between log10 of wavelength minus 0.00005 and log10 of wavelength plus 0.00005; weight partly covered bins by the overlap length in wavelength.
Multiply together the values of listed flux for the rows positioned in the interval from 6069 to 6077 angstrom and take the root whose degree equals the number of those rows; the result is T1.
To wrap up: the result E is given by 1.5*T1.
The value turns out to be 22.6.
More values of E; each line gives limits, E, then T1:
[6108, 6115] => 23.0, 15.3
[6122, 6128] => 23.3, 15.5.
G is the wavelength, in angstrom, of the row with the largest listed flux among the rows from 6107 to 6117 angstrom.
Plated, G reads 6114.51 angstrom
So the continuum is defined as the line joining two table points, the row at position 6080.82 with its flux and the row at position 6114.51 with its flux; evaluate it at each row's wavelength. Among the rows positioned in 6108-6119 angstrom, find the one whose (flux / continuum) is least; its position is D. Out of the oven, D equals 6111.70 angstrom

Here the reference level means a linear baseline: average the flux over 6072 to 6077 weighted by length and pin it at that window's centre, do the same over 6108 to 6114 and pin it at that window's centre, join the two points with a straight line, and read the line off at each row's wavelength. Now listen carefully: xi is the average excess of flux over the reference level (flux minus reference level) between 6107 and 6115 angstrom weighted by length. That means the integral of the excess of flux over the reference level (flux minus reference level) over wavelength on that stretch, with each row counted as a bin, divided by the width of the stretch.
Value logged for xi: 0.5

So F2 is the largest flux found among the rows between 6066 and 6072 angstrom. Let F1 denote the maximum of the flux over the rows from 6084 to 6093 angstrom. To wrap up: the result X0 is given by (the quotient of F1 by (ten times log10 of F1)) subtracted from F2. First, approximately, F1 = 20.1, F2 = 15.91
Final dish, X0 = 14.4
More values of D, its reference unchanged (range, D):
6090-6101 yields 6100.45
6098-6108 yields 6106.07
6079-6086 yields 6085.02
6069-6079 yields 6075.22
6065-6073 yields 6071.02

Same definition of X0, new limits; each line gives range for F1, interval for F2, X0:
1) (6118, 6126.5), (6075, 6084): 15.8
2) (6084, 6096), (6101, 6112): 14.6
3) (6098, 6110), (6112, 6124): 17.1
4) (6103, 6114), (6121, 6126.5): 15.4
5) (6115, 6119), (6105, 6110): 13.7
